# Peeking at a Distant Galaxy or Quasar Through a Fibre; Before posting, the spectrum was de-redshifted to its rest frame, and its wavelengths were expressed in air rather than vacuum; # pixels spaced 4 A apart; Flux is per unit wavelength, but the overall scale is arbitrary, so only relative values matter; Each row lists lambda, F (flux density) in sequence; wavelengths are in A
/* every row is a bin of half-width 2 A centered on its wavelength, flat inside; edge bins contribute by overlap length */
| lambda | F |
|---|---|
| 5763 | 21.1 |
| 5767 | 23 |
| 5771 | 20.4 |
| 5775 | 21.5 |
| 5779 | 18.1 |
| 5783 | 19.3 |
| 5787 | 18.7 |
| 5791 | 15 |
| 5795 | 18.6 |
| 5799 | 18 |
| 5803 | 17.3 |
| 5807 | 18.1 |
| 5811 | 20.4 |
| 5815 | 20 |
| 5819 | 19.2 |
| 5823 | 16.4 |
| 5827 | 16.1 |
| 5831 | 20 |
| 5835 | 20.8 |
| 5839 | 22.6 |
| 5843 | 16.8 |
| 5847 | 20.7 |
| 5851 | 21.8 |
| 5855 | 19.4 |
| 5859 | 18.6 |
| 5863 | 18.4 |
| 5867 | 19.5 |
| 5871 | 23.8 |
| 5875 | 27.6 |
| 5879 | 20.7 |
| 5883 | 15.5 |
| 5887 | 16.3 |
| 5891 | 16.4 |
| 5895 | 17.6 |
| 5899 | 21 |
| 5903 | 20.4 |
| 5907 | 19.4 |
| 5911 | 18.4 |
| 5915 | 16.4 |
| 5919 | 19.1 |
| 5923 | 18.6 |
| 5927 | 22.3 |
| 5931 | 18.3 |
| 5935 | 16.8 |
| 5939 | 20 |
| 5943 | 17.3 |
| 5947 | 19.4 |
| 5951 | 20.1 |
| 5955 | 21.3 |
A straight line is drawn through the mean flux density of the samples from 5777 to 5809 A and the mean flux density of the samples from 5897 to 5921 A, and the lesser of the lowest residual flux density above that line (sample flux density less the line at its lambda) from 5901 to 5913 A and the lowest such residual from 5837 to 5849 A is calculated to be -1.6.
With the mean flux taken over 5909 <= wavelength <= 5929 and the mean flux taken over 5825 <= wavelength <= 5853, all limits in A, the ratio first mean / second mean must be 0.96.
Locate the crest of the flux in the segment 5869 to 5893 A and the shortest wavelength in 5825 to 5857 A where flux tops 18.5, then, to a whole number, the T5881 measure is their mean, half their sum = 5853 A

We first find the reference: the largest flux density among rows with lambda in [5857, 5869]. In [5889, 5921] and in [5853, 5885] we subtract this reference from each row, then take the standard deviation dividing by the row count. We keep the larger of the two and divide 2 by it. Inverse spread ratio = 0.58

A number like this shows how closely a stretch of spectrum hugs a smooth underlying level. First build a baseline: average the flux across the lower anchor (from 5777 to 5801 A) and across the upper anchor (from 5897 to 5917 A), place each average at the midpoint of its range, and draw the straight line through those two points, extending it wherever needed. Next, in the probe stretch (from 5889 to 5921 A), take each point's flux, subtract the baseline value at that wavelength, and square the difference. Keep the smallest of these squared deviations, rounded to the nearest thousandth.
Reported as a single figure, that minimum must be 0.019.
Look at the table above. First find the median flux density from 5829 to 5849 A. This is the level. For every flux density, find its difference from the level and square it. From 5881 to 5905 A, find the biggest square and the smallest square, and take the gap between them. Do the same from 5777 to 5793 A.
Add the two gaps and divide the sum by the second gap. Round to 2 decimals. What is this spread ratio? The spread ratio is 1.88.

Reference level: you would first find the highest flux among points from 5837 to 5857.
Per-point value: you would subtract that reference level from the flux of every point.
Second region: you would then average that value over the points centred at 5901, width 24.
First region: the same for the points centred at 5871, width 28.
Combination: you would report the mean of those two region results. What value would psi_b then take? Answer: -2.9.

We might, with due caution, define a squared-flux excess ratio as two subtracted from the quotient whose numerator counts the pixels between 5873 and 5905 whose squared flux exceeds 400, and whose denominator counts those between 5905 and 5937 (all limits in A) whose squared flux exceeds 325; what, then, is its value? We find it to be -1.33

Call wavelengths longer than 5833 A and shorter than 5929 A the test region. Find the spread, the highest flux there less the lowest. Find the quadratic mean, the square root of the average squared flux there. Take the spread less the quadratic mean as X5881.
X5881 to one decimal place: -7.8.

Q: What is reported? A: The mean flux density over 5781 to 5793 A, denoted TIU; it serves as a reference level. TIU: 17.7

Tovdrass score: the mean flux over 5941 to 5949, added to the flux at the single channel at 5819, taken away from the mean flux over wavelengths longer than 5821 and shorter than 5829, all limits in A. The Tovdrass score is -21.3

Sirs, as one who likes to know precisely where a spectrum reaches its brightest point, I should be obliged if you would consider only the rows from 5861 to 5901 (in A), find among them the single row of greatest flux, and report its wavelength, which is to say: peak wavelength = 5875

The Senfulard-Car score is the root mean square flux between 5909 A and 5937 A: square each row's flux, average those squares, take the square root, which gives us 18.64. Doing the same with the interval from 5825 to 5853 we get 19.96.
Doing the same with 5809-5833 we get 18.77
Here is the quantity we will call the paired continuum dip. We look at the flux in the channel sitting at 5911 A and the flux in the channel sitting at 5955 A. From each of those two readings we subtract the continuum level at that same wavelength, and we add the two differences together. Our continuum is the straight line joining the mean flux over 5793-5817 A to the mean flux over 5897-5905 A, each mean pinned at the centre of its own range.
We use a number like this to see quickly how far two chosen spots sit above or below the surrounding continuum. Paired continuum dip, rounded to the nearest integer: -3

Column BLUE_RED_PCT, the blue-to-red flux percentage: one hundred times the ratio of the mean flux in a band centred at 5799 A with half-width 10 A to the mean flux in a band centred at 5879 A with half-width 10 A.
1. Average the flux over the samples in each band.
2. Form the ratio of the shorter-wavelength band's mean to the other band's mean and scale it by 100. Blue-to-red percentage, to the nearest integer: 84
